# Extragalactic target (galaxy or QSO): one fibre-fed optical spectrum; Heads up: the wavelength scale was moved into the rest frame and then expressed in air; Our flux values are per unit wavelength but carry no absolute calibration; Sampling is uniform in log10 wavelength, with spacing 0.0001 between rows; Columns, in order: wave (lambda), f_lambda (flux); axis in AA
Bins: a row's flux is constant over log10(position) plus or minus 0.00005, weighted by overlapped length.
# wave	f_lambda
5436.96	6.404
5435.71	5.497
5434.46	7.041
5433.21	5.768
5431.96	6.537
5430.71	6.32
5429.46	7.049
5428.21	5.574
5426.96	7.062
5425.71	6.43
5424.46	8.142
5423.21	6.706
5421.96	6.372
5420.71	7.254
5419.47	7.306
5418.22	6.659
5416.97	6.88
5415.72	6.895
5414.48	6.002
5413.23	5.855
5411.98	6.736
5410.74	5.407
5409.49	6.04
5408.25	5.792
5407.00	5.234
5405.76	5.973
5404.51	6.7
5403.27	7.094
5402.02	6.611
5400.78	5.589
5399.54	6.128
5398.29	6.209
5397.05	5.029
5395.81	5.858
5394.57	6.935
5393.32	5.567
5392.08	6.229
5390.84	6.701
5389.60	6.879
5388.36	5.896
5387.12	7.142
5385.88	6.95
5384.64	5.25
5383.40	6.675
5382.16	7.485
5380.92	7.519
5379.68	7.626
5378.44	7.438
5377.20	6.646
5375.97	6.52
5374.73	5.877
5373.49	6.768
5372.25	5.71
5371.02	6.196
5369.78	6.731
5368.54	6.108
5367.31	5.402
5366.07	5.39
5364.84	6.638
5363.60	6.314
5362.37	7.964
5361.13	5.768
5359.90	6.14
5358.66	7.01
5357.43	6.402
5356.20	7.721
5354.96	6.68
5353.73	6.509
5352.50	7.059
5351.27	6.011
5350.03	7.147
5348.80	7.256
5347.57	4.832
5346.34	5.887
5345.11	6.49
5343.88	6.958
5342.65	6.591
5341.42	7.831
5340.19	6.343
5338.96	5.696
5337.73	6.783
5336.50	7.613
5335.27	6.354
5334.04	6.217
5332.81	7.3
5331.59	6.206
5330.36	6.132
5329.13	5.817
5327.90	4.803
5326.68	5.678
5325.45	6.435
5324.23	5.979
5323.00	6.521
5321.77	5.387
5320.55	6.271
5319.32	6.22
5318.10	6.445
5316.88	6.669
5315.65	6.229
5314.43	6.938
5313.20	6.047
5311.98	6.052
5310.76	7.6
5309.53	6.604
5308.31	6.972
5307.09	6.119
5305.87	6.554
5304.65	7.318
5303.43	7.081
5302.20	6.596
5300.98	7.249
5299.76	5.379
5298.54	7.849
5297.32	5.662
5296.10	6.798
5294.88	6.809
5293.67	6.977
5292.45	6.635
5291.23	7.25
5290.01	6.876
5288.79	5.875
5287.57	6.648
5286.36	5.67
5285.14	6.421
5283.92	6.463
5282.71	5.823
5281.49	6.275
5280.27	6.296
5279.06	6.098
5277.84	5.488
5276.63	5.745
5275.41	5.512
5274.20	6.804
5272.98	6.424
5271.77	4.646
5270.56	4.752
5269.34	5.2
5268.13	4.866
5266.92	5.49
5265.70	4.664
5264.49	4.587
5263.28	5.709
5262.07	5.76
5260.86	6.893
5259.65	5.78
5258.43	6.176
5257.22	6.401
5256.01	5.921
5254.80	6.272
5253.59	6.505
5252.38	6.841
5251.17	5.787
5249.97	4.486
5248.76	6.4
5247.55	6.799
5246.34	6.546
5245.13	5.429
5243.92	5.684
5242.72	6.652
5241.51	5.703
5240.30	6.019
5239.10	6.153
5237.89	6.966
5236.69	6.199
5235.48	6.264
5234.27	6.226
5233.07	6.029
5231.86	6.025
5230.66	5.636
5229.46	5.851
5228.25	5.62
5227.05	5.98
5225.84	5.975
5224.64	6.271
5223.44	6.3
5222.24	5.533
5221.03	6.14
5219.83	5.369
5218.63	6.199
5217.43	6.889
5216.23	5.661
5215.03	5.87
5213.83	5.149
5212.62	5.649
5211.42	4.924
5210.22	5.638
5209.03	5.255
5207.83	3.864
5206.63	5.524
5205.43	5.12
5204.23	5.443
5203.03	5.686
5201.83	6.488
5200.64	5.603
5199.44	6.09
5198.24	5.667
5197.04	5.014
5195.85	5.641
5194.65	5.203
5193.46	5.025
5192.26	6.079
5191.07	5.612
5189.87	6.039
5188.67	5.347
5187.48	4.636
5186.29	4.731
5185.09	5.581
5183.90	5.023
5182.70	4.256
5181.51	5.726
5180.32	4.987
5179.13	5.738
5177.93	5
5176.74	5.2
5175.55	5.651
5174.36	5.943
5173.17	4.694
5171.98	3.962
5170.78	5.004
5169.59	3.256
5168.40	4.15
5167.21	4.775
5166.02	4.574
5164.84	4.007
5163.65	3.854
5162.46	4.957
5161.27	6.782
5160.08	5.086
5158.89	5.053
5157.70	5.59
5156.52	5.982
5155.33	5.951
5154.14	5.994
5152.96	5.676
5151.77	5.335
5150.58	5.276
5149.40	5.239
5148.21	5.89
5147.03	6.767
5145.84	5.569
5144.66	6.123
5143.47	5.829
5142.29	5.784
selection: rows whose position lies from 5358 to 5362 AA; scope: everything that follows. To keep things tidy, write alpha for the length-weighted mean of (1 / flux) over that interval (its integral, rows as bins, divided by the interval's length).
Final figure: 0.157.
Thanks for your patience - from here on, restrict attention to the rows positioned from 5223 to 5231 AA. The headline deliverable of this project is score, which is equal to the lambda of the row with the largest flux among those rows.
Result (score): 5223.44 AA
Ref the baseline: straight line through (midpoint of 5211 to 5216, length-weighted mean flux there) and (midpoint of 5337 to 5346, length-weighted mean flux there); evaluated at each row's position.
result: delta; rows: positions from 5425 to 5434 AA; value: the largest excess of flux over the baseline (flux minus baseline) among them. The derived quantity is -0.42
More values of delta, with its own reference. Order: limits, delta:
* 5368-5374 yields -0.20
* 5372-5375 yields -0.20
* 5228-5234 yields 0.42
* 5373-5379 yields 0.42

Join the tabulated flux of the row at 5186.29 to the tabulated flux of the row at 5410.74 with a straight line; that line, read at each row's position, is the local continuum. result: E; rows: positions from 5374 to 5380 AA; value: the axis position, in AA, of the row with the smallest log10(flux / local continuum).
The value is 5374.73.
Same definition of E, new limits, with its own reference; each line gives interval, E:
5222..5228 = 5222.24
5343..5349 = 5347.57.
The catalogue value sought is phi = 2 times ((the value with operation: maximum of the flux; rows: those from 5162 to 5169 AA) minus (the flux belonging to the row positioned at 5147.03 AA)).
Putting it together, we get -3.6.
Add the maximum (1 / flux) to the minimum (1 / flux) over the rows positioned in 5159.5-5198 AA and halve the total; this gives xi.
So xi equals 0.227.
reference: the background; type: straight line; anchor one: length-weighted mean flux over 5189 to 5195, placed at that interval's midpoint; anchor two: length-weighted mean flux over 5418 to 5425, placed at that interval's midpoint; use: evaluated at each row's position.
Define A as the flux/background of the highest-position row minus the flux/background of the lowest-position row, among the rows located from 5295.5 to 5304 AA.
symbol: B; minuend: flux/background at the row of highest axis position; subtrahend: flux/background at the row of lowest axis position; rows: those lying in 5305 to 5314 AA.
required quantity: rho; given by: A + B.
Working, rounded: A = 0.04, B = -0.09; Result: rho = -0.05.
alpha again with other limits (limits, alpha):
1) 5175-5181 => 0.189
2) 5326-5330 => 0.183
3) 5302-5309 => 0.148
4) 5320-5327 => 0.166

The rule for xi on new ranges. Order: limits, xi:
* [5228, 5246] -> 0.164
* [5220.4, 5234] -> 0.170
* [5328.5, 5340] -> 0.153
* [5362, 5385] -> 0.158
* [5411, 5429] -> 0.151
